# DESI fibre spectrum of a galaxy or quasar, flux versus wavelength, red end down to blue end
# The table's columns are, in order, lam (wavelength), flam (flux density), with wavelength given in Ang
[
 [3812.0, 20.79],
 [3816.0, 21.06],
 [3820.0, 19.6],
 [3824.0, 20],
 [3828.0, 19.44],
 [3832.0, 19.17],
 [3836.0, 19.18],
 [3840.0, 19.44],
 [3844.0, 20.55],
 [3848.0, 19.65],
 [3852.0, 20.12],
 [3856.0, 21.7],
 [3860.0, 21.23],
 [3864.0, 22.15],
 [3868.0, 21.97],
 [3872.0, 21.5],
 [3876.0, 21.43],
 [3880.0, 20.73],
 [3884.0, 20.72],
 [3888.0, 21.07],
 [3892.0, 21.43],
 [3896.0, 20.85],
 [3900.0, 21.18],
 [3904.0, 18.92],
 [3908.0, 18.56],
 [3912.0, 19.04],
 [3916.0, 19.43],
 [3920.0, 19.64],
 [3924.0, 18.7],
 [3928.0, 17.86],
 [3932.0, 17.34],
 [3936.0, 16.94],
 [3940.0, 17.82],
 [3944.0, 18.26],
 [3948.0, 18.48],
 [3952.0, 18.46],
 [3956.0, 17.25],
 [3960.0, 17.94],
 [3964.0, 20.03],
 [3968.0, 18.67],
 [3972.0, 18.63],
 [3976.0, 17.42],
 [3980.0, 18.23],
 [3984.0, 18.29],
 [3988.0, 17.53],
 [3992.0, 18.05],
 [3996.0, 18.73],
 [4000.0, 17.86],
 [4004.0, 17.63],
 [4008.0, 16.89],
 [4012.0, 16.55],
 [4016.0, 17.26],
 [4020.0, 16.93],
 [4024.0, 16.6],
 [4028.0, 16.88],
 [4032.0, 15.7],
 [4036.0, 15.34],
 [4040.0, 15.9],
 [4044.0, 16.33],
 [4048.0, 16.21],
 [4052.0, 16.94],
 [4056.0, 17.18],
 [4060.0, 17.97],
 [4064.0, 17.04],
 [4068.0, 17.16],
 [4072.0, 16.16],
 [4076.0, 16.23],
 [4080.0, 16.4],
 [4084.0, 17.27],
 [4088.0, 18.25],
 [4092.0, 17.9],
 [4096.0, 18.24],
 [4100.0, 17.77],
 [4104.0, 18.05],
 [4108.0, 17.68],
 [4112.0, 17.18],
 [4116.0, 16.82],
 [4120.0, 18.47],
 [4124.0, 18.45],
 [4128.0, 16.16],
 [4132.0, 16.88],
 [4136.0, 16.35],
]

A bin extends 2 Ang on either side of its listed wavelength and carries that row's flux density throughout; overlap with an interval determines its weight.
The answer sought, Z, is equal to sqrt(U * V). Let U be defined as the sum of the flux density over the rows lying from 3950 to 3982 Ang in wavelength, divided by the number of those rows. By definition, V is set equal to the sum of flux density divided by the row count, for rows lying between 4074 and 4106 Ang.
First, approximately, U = 18.33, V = 17.5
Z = 17.9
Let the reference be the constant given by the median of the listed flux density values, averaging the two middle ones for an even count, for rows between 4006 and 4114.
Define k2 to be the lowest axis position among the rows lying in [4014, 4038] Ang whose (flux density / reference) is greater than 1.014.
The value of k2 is 4016.0 Ang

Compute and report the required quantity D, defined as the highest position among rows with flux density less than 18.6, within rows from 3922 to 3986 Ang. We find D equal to 3984.0 Ang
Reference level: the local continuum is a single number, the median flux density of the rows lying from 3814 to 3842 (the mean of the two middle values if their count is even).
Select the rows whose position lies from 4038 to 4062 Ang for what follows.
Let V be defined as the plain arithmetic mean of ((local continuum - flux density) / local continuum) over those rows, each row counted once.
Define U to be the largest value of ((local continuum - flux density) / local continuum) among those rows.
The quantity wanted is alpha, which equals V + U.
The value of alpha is 0.32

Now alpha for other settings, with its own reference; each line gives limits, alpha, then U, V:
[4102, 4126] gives 0.22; 0.13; 0.09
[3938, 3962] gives 0.18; 0.11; 0.07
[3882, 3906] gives -0.04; 0.03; -0.06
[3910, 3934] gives 0.15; 0.11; 0.04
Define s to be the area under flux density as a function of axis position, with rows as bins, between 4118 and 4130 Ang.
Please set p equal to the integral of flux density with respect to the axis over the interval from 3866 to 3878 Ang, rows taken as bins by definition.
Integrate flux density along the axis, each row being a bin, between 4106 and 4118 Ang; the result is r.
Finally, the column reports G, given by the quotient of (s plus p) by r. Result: 2.3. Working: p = 260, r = 207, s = 212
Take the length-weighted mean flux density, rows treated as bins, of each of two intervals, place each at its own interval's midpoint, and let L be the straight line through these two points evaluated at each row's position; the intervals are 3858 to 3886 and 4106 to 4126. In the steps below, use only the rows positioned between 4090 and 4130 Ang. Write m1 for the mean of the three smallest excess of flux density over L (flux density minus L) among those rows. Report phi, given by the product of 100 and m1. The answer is -96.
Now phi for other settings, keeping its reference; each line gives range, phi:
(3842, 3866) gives -164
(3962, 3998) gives -202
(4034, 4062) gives -303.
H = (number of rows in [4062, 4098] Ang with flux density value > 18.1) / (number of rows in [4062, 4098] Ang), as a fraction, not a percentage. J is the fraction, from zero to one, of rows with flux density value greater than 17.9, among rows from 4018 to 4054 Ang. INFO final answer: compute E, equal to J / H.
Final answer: 0.00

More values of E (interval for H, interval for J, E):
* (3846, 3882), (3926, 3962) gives 0.44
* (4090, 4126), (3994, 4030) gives 0.33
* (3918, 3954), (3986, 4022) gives 0.40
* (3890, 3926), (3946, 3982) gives 0.78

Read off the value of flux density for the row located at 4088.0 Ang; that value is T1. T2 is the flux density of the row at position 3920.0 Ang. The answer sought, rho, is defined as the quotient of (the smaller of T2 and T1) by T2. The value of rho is 0.93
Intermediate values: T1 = 18.25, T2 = 19.64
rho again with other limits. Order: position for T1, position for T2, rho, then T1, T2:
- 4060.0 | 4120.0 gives 0.97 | 17.97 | 18.47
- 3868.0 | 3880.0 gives 1.00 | 21.97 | 20.73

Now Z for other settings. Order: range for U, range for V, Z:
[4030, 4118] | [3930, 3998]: 17.5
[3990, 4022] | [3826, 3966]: 18.5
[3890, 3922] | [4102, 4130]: 18.7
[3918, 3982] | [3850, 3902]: 19.7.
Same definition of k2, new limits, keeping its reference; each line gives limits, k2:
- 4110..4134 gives 4112.0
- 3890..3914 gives 3892.0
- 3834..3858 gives 3836.0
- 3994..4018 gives 3996.0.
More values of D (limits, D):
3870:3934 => 3932.0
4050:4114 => 4112.0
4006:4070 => 4068.0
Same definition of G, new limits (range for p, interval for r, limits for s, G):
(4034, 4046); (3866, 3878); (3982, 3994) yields 1.6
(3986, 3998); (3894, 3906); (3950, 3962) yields 1.8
